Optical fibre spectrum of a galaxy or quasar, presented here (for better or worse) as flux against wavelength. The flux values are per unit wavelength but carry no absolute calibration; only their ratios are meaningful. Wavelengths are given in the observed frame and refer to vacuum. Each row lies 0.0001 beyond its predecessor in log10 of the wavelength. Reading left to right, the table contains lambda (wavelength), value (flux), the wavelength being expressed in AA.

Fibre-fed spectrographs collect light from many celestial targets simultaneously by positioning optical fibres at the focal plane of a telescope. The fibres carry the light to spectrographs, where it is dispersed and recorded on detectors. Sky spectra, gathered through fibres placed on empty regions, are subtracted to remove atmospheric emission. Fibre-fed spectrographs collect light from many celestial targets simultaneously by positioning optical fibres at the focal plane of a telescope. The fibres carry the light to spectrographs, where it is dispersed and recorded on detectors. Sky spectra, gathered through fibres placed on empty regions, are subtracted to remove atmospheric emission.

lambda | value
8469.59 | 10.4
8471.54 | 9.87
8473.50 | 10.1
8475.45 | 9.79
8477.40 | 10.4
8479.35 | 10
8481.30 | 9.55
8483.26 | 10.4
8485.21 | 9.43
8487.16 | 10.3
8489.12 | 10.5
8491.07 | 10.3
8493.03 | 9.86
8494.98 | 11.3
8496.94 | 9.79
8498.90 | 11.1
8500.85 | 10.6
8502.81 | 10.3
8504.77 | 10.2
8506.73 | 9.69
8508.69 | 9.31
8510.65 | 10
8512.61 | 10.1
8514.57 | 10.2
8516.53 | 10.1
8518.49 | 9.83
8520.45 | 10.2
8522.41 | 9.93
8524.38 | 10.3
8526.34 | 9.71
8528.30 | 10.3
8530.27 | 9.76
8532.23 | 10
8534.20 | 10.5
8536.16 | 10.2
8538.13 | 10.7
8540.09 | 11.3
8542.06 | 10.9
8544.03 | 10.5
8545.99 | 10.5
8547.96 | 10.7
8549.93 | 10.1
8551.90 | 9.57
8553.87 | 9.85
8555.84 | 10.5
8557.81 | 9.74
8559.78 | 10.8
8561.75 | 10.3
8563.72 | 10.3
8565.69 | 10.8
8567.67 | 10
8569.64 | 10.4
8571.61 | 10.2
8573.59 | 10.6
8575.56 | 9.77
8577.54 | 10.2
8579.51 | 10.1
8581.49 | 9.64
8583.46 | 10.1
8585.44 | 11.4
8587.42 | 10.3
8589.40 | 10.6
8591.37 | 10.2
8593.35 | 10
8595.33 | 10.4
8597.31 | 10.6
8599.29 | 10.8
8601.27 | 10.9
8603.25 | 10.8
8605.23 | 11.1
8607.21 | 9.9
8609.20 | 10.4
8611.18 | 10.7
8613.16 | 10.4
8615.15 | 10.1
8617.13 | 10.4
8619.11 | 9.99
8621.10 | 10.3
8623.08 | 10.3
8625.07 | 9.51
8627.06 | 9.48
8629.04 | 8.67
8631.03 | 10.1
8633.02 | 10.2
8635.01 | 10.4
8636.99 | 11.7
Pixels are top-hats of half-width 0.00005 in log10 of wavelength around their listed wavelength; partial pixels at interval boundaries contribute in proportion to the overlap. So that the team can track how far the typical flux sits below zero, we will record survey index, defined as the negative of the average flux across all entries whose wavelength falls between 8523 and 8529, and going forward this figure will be -10.1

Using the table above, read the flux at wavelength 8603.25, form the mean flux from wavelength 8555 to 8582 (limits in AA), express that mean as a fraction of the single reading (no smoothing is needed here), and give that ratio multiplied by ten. 9.5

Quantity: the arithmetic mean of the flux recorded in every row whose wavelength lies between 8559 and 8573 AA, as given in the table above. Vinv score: 10.40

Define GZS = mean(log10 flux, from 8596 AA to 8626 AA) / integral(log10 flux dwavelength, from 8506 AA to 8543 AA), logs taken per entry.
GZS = 0.027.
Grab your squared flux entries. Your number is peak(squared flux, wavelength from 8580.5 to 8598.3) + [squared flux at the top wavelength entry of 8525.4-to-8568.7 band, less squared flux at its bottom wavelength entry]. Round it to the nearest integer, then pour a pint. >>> 136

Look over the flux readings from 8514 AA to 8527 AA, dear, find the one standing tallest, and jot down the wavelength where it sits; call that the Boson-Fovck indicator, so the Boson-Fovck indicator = 8524.38 AA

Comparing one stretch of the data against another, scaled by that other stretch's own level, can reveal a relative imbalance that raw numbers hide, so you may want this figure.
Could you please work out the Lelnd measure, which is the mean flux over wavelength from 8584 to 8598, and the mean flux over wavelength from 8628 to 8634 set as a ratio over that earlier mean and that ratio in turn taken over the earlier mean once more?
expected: 0.088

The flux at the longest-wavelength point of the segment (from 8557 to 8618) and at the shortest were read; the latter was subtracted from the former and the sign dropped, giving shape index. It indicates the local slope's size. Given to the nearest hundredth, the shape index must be 0.66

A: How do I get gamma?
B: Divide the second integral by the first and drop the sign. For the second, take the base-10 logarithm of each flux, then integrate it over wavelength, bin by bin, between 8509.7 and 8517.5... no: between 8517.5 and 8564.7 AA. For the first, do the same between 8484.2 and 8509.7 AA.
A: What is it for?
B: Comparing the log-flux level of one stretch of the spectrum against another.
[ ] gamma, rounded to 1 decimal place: 1.9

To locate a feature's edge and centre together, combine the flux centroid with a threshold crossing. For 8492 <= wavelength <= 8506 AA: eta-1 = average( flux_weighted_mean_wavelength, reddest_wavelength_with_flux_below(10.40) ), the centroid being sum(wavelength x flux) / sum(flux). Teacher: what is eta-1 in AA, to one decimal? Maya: 8501.8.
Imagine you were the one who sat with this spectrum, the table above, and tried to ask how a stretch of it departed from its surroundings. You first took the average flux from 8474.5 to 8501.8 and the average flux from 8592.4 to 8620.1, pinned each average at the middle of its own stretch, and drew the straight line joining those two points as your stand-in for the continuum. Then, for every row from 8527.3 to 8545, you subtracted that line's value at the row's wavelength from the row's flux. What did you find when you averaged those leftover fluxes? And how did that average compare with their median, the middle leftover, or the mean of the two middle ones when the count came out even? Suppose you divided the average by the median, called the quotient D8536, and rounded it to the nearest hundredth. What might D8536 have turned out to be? 0.85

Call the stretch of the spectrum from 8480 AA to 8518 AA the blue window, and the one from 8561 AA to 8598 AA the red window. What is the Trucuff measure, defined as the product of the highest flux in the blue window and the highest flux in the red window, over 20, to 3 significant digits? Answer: 6.44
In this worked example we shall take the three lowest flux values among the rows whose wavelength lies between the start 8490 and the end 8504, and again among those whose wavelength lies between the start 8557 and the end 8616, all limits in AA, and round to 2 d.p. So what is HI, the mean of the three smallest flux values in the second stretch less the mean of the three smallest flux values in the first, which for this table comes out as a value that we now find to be -0.27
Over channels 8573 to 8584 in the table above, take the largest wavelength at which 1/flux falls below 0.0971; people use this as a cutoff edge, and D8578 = 8573.59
